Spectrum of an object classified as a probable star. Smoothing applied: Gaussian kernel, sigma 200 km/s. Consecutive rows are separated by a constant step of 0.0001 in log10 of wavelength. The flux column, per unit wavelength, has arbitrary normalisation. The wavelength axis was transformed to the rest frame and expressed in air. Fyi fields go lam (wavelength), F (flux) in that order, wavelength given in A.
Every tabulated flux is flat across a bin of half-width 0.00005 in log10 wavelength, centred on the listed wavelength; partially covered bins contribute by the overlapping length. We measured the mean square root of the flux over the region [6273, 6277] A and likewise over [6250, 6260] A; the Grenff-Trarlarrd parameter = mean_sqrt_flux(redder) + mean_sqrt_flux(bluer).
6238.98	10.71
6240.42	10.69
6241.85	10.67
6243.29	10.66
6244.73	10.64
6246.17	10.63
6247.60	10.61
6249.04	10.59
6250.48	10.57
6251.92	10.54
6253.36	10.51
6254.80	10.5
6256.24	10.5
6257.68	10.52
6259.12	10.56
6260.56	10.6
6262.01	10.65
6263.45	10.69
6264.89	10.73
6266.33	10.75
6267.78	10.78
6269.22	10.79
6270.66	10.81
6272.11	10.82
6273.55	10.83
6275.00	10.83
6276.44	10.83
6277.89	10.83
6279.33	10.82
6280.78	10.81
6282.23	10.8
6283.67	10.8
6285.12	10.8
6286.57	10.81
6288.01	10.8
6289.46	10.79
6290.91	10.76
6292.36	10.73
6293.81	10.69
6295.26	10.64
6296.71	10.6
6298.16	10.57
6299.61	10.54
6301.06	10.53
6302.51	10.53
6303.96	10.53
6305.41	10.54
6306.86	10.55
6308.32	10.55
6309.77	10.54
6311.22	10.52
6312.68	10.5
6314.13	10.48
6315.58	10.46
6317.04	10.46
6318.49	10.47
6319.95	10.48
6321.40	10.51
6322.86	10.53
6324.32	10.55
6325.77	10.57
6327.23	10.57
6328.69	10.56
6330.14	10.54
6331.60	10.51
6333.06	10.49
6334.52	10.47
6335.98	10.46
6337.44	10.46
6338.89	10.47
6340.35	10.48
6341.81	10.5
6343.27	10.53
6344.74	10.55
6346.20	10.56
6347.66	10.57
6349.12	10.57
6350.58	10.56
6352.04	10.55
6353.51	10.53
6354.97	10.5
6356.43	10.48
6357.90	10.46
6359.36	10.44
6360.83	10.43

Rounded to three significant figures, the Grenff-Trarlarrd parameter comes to 6.54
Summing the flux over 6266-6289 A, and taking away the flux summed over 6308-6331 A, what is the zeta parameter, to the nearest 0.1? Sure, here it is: 4.6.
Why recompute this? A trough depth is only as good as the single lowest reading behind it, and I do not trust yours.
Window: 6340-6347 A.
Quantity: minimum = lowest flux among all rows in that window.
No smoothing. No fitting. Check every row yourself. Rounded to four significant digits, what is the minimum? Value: 10.48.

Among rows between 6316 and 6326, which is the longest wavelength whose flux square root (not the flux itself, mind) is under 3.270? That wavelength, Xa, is 6325.77 A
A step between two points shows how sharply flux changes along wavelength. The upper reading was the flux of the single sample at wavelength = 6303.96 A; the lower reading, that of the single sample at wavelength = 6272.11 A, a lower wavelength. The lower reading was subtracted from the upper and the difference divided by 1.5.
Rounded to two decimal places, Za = -0.19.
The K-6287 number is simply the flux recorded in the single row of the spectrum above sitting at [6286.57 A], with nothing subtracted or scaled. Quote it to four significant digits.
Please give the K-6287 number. 10.81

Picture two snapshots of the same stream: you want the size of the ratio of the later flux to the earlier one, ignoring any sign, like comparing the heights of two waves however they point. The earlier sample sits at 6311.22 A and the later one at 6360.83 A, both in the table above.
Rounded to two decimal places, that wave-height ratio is 0.99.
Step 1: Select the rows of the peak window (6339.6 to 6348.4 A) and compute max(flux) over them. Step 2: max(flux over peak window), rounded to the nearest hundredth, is 10.57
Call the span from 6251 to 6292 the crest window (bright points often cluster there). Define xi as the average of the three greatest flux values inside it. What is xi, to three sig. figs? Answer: 10.8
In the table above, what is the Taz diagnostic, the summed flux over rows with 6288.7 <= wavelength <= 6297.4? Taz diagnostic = 64.2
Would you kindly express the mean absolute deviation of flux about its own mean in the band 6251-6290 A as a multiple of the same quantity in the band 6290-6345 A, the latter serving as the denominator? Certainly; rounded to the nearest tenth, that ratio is 2.2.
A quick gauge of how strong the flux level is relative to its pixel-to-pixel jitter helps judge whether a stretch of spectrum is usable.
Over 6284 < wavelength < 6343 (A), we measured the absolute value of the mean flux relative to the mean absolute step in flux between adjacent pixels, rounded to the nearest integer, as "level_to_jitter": 624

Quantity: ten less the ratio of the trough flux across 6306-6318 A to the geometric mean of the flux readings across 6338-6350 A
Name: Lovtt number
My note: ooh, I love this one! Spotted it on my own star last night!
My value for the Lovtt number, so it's 9.01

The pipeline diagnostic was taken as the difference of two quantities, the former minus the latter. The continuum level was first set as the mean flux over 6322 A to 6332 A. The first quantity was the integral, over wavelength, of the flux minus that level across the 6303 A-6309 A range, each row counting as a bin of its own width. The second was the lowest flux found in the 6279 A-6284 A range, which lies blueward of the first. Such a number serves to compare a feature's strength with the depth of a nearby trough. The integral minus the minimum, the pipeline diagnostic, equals -10.8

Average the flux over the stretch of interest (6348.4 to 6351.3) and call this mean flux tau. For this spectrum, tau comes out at 10.6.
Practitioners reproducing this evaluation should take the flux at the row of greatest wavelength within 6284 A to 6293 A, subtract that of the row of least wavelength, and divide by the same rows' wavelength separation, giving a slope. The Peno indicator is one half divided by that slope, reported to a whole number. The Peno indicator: -52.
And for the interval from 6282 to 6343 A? -99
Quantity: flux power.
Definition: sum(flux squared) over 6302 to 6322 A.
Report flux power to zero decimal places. 1546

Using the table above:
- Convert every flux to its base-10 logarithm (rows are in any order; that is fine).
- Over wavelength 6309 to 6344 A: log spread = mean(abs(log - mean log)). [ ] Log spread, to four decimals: 0.0013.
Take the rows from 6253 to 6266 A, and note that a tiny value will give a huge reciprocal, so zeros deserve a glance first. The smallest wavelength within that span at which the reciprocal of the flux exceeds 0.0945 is 6253.36 A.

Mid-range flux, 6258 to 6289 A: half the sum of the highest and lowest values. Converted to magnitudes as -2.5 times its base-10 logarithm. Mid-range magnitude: -2.57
